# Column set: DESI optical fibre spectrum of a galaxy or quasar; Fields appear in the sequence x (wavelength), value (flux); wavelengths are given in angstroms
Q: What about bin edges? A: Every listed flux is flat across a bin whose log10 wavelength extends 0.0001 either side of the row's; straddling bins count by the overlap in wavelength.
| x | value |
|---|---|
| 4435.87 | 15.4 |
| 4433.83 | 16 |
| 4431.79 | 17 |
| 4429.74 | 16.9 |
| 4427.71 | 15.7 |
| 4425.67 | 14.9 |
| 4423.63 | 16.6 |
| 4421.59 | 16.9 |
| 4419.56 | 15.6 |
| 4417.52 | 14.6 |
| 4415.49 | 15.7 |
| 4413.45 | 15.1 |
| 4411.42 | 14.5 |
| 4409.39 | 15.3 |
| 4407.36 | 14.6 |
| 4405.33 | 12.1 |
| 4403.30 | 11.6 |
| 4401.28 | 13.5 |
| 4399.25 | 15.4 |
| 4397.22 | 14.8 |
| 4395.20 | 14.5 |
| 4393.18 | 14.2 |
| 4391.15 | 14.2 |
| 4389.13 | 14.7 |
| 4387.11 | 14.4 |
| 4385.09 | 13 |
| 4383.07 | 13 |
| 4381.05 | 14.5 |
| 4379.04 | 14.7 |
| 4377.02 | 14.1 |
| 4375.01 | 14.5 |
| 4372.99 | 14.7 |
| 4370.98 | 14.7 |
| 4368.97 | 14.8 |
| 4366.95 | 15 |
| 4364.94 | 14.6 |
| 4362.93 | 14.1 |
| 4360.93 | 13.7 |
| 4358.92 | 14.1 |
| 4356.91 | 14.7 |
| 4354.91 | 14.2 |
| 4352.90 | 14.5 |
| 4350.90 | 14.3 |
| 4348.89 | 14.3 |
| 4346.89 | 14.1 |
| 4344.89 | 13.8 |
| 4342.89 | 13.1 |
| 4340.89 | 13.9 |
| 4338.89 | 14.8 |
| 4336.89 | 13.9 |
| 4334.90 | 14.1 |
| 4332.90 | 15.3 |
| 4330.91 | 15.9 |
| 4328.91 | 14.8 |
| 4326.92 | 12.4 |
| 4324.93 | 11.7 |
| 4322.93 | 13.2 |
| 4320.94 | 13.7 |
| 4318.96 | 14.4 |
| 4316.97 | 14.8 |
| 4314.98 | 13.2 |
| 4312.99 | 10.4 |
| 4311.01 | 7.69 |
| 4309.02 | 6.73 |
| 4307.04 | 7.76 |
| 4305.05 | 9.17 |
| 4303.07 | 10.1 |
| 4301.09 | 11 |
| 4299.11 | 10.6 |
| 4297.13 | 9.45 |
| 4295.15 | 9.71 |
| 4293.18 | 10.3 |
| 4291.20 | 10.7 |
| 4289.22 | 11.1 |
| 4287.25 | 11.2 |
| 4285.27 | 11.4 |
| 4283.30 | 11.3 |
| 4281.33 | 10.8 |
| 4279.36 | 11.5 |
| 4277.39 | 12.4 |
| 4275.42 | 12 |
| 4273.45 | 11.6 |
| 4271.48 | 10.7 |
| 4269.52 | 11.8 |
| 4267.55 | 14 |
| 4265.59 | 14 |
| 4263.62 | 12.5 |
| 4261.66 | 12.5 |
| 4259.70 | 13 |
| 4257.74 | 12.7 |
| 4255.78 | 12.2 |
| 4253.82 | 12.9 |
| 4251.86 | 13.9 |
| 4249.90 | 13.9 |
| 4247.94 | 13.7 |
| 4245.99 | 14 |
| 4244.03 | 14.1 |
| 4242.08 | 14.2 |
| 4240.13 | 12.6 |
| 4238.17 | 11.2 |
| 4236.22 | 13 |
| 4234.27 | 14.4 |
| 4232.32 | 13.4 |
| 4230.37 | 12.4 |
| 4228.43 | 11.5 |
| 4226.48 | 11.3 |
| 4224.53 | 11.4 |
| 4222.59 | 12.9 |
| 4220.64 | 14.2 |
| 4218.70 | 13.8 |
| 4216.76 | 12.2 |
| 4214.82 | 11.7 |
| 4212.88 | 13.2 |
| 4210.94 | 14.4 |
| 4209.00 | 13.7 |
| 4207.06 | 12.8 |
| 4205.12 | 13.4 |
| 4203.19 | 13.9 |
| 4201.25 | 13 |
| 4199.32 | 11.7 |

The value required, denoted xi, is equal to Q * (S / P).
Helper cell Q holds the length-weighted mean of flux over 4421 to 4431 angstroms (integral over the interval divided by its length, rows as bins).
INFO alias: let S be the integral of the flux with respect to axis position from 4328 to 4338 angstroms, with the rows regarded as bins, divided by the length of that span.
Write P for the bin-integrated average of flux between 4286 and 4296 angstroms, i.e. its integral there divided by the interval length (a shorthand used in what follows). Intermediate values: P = 10.6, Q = 16.2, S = 14.8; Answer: 22.5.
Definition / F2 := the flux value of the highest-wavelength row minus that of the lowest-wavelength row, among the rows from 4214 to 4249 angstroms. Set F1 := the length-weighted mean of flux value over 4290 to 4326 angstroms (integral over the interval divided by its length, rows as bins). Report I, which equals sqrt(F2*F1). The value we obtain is 4.7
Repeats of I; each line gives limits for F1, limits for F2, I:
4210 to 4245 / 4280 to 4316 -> 5.6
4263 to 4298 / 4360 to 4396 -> 3.0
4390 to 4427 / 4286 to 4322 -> 6.1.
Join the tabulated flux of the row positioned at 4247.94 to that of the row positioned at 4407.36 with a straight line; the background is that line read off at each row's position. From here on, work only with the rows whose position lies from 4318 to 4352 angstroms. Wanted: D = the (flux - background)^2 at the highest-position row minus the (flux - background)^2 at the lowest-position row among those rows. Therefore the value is 0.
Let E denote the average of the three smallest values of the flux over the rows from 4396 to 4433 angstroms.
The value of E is 12.4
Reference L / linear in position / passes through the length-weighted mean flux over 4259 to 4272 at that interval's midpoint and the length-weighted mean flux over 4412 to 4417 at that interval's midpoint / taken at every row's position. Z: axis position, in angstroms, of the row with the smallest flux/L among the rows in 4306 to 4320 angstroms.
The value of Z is 4309.02 angstroms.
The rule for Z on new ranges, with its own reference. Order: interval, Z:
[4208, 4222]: 4214.82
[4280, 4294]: 4293.18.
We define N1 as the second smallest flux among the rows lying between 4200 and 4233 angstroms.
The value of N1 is 11.4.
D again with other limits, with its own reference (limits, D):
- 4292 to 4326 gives -7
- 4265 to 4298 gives 20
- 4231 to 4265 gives 2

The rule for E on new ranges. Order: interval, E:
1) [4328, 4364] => 13.5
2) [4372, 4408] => 12.2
